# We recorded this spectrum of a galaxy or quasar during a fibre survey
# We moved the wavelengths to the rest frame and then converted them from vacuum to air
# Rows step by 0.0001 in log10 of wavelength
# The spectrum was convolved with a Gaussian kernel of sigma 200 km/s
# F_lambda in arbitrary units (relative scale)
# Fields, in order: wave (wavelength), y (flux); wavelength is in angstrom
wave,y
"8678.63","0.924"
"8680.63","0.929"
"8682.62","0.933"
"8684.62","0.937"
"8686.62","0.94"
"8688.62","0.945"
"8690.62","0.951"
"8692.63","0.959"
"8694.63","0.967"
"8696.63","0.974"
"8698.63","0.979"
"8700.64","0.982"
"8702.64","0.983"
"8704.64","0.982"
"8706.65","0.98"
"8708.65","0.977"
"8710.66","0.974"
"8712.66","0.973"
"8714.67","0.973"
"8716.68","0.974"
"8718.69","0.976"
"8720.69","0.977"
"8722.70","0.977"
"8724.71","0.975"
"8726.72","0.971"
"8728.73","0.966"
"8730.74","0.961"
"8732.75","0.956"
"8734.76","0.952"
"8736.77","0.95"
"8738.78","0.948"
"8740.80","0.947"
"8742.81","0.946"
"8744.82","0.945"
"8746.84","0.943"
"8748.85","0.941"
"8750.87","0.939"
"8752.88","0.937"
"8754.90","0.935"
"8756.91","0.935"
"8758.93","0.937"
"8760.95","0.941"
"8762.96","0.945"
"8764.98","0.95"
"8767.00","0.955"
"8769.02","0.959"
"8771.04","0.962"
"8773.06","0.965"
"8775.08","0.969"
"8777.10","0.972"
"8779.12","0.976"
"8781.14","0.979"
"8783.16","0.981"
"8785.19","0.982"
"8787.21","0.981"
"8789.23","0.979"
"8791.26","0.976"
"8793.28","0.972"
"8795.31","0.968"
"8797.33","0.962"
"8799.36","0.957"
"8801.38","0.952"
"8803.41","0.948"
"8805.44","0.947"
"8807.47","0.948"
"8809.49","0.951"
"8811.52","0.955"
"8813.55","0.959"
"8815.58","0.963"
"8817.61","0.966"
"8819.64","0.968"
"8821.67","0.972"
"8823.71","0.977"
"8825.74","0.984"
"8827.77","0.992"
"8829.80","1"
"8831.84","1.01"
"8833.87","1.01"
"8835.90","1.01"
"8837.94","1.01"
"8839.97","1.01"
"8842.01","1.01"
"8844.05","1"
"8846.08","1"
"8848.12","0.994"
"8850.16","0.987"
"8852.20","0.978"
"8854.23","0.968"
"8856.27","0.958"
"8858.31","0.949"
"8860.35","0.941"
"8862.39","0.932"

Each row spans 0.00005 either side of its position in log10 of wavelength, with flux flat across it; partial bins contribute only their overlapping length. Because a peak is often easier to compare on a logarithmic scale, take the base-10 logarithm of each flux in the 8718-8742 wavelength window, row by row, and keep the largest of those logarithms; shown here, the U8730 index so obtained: -0.010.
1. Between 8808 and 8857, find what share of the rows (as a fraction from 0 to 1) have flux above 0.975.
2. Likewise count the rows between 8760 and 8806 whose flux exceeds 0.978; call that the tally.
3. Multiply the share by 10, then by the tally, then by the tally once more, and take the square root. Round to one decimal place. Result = 12.5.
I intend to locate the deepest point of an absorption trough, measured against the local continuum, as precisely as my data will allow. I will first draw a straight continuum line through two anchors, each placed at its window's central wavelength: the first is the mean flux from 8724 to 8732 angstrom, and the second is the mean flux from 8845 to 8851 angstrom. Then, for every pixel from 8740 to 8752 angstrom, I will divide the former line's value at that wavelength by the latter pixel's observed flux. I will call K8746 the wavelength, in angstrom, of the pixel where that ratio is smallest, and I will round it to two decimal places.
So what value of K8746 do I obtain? 8740.80 angstrom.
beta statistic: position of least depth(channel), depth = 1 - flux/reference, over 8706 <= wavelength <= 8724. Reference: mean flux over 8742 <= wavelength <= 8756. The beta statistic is 8706.65 angstrom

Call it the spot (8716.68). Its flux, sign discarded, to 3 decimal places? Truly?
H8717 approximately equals 0.974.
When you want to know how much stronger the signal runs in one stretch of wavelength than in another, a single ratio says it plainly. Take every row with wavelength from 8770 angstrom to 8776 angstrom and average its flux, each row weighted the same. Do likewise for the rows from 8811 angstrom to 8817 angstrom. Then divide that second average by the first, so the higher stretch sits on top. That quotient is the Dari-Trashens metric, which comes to 0.99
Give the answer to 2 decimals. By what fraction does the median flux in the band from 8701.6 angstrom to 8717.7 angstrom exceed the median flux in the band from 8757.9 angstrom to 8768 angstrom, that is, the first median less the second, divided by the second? 0.03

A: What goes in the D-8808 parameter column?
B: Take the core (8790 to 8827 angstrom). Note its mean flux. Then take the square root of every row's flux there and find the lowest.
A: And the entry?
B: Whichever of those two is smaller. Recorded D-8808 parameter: 0.963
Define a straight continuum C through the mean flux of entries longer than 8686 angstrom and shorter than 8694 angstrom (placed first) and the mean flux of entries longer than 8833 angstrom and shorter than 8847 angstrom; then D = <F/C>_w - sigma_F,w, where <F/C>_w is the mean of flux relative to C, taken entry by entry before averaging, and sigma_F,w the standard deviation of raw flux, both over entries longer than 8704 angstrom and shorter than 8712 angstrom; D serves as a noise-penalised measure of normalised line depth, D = 1.02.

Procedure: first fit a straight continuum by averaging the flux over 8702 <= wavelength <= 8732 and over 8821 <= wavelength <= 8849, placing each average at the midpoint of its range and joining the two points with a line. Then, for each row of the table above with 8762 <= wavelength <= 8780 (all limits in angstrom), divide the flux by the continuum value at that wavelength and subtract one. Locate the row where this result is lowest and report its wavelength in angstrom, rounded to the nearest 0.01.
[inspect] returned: 8762.96 angstrom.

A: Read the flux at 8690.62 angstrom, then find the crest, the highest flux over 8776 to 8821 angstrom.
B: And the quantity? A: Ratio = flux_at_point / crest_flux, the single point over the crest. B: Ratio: 0.97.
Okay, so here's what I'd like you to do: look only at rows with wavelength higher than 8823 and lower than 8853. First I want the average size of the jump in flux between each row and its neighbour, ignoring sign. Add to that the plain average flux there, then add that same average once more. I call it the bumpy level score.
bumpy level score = 2.00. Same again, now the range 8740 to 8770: 1.89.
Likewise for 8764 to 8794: 1.94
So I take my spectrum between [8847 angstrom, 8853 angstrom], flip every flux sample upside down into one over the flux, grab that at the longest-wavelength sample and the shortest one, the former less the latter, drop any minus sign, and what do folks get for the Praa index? 0.016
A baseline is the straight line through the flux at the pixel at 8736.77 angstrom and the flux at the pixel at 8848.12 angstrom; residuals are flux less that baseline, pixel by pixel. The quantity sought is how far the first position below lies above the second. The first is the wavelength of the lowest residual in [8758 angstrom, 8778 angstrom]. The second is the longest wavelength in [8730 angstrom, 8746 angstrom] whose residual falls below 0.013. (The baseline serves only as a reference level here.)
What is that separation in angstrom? 14.1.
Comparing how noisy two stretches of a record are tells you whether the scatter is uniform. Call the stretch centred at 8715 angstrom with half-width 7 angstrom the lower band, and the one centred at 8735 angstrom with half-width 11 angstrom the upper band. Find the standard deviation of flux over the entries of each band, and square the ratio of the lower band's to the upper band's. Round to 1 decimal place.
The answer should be 0.0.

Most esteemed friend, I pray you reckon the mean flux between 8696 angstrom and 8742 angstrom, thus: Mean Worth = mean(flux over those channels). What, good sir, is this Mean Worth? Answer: 0.970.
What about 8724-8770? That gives 0.949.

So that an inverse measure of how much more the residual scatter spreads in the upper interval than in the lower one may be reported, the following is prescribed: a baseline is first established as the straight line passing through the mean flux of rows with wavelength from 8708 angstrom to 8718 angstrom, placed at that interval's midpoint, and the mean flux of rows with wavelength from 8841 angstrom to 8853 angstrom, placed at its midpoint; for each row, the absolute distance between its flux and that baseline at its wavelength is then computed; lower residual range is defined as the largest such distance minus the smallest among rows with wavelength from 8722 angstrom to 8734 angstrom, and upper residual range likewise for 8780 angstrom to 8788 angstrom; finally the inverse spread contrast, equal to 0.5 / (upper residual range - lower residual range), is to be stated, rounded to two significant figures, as -28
